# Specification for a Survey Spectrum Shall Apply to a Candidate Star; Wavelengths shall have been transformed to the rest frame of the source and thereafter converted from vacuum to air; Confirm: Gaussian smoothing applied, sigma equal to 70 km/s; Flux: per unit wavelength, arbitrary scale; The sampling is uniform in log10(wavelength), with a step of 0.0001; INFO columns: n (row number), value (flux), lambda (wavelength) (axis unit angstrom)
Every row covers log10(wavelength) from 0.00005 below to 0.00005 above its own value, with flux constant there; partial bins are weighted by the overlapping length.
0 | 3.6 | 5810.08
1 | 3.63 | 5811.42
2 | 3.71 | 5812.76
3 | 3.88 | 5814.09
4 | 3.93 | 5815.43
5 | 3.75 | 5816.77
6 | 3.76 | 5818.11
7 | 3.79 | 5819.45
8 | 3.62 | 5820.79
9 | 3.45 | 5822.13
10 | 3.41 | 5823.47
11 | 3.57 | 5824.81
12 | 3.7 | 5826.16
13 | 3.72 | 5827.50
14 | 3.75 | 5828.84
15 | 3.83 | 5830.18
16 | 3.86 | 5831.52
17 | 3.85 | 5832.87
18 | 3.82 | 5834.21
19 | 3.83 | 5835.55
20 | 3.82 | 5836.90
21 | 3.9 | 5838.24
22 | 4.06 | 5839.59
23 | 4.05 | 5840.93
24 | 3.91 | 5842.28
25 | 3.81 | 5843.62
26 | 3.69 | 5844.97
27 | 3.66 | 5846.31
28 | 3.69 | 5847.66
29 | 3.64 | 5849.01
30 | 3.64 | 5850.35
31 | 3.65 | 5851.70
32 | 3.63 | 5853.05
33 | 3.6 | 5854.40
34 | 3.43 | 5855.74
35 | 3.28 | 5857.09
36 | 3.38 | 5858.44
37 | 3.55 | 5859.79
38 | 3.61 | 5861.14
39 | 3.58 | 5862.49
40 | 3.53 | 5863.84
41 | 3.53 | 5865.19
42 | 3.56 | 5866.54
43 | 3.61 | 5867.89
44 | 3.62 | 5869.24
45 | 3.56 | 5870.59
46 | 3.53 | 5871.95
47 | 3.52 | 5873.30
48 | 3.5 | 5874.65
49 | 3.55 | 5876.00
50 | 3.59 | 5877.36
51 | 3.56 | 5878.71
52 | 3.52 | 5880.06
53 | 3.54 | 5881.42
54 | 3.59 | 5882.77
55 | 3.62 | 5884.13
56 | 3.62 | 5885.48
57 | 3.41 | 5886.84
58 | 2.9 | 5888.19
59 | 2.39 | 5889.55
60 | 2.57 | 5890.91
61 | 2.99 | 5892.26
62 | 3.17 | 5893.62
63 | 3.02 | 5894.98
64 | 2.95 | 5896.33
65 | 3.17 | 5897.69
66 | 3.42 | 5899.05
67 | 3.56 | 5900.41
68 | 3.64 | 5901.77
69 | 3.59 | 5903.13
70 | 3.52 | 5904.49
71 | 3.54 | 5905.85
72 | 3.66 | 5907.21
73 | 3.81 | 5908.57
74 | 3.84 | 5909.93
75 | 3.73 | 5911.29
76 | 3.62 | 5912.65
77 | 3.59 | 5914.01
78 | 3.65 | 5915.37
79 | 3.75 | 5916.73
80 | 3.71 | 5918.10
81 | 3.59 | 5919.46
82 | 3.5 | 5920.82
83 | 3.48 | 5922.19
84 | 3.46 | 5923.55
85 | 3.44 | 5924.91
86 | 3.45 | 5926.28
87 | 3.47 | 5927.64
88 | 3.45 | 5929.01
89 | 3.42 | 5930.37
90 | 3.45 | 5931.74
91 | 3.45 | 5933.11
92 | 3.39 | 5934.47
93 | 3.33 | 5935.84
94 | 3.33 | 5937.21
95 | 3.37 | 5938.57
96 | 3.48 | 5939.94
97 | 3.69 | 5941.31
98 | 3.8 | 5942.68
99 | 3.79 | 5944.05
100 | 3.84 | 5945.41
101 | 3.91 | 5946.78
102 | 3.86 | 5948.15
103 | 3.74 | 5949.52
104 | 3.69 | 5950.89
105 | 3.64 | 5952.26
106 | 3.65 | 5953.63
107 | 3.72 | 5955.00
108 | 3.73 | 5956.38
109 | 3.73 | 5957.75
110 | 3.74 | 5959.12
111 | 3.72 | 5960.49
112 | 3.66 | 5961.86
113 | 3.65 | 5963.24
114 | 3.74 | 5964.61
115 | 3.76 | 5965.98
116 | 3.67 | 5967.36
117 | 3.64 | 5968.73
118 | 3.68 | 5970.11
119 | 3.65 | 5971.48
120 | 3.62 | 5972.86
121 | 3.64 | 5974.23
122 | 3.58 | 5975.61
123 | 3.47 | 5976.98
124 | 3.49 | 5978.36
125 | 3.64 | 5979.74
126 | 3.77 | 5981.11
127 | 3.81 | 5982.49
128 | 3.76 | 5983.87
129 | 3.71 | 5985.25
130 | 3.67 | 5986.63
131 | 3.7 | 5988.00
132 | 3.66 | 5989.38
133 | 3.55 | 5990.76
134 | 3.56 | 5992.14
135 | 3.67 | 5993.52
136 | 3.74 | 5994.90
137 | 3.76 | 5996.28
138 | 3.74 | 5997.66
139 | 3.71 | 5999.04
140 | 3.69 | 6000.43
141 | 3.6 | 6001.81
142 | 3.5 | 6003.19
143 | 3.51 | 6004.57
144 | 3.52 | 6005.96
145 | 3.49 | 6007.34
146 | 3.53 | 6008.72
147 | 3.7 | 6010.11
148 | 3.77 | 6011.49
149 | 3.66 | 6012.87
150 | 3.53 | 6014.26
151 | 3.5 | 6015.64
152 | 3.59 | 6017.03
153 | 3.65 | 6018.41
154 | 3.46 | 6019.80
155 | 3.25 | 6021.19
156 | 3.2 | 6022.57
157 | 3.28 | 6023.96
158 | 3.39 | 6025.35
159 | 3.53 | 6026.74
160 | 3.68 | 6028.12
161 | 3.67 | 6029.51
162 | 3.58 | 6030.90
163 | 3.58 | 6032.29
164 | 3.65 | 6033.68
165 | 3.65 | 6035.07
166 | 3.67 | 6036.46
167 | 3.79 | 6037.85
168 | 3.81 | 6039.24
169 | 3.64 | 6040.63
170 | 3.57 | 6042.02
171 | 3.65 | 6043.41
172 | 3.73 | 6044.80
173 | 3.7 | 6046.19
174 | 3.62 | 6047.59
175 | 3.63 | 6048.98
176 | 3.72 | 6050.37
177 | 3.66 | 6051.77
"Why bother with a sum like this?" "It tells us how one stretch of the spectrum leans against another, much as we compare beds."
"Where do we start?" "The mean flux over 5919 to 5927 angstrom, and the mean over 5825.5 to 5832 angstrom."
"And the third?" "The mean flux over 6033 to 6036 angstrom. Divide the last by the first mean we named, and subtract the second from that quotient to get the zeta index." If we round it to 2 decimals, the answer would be -2.73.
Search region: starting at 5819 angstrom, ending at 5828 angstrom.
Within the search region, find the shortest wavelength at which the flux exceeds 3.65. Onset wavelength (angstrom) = 5819.45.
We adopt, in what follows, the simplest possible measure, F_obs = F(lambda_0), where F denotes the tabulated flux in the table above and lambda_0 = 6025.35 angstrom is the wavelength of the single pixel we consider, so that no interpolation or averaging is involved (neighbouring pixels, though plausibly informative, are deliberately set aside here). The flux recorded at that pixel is 3.39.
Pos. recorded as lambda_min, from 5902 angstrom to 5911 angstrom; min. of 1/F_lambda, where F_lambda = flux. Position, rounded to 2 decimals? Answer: 5909.93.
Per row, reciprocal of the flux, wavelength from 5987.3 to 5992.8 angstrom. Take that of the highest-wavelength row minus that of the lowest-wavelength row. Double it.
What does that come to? 0.021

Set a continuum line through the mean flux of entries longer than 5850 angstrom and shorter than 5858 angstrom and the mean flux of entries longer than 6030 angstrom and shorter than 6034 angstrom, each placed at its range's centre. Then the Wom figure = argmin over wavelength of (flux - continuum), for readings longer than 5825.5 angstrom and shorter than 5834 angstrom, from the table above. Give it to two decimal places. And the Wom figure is 5826.16 angstrom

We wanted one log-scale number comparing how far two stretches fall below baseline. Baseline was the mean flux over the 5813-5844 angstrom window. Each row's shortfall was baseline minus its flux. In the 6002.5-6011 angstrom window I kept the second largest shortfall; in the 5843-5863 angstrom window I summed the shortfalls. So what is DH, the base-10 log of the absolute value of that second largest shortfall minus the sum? 0.42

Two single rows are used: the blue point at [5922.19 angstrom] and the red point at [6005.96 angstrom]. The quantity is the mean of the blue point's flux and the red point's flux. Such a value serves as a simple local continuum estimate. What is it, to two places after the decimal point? 3.50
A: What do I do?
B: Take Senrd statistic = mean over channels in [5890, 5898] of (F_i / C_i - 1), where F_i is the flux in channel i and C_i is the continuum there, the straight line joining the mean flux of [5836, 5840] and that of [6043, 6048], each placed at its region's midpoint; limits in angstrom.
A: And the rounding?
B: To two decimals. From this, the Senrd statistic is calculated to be -0.23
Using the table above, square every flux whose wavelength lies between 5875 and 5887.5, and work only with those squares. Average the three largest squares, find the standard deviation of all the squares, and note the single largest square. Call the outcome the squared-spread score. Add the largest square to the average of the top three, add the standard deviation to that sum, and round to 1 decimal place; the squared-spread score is 26.6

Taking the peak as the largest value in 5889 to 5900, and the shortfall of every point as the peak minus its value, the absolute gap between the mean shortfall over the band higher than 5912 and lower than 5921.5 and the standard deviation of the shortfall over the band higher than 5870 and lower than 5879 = 0.24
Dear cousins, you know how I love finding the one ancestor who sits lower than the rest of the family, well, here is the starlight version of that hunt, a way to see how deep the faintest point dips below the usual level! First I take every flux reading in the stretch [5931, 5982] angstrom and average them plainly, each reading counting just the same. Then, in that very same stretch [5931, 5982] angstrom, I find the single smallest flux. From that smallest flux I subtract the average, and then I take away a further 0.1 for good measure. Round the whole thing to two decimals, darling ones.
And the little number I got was -0.41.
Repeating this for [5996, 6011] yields -0.22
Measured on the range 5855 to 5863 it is -0.29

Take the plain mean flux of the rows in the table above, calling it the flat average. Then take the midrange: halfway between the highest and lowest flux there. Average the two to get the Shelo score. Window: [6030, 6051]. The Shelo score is 3.68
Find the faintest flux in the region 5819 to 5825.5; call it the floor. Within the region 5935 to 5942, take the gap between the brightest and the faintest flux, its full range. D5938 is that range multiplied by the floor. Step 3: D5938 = 1.2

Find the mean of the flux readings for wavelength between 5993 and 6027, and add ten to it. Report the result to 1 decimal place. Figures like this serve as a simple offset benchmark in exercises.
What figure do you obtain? 13.6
